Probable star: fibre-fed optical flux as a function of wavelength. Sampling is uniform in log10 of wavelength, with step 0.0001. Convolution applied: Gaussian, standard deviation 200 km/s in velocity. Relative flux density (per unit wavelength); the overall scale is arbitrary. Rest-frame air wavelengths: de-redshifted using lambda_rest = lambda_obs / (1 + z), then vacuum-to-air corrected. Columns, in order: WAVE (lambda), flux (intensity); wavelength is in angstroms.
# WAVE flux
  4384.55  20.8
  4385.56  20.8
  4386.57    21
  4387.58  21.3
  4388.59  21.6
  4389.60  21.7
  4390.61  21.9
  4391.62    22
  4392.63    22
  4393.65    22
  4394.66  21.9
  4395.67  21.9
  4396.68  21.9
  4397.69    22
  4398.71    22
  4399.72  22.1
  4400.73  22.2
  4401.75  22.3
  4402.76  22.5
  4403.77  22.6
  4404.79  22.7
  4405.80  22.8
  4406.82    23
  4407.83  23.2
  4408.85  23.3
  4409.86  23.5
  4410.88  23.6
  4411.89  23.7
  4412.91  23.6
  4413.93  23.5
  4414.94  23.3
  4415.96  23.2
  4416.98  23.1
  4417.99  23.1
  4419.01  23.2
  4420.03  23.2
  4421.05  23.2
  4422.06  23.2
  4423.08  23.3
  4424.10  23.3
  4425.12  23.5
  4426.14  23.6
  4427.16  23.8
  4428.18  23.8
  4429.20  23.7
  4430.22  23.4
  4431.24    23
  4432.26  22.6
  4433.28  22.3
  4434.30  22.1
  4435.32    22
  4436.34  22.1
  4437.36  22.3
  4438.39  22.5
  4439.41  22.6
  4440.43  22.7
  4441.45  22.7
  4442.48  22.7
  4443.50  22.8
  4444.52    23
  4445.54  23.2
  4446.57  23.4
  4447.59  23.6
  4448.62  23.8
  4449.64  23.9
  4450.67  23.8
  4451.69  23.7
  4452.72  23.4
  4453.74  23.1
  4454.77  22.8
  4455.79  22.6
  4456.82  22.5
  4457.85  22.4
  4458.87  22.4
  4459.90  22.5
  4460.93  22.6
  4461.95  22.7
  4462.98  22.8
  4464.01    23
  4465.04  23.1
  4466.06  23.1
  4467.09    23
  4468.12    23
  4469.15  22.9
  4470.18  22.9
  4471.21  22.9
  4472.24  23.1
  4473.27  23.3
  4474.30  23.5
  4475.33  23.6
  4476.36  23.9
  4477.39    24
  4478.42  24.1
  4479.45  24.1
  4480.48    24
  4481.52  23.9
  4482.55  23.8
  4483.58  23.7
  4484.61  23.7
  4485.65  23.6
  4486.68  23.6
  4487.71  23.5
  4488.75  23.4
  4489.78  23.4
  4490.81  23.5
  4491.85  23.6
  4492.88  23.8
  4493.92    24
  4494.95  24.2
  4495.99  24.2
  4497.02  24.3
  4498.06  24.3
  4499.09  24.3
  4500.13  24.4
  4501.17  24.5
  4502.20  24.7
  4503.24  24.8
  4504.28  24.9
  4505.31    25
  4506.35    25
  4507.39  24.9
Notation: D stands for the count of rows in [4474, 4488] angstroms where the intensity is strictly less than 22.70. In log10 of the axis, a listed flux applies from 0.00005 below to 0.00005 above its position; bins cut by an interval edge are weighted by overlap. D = 0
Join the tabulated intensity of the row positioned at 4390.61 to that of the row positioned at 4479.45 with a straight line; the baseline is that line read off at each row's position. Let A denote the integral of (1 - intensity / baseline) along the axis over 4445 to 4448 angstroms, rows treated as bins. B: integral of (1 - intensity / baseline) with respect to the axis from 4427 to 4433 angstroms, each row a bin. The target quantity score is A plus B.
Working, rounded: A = -0.013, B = -0.12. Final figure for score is -0.13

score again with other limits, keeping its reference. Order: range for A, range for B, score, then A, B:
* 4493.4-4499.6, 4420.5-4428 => -0.15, 0.077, -0.23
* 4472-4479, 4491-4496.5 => 0.21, 0.097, 0.12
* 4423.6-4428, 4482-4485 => -0.10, -0.154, 0.06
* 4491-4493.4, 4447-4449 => 0.04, 0.073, -0.03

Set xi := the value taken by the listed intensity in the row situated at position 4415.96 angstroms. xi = 23.2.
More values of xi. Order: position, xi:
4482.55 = 23.8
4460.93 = 22.6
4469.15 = 22.9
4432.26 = 22.6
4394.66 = 21.9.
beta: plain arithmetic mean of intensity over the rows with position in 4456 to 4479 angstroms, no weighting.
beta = 23.1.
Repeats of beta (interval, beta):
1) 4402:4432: 23.3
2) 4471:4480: 23.6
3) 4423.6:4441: 22.9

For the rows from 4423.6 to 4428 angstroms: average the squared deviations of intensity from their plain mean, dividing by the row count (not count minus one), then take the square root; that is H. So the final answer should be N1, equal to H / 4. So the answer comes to 0.045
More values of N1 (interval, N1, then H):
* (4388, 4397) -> 0.033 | 0.13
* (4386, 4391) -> 0.079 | 0.32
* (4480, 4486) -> 0.034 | 0.13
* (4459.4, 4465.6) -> 0.053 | 0.21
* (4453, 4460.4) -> 0.059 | 0.24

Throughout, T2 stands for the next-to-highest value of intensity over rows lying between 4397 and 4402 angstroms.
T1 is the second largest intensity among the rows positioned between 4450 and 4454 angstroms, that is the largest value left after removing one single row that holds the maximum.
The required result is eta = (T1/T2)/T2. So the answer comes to 0.048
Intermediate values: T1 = 23.7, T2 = 22.2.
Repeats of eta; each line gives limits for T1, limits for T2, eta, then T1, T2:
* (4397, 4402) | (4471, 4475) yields 0.041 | 22.2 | 23.3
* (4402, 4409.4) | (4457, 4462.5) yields 0.045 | 23.2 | 22.6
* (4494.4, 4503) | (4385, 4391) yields 0.052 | 24.5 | 21.7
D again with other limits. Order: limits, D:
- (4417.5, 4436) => 4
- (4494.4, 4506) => 0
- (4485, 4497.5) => 0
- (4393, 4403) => 10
